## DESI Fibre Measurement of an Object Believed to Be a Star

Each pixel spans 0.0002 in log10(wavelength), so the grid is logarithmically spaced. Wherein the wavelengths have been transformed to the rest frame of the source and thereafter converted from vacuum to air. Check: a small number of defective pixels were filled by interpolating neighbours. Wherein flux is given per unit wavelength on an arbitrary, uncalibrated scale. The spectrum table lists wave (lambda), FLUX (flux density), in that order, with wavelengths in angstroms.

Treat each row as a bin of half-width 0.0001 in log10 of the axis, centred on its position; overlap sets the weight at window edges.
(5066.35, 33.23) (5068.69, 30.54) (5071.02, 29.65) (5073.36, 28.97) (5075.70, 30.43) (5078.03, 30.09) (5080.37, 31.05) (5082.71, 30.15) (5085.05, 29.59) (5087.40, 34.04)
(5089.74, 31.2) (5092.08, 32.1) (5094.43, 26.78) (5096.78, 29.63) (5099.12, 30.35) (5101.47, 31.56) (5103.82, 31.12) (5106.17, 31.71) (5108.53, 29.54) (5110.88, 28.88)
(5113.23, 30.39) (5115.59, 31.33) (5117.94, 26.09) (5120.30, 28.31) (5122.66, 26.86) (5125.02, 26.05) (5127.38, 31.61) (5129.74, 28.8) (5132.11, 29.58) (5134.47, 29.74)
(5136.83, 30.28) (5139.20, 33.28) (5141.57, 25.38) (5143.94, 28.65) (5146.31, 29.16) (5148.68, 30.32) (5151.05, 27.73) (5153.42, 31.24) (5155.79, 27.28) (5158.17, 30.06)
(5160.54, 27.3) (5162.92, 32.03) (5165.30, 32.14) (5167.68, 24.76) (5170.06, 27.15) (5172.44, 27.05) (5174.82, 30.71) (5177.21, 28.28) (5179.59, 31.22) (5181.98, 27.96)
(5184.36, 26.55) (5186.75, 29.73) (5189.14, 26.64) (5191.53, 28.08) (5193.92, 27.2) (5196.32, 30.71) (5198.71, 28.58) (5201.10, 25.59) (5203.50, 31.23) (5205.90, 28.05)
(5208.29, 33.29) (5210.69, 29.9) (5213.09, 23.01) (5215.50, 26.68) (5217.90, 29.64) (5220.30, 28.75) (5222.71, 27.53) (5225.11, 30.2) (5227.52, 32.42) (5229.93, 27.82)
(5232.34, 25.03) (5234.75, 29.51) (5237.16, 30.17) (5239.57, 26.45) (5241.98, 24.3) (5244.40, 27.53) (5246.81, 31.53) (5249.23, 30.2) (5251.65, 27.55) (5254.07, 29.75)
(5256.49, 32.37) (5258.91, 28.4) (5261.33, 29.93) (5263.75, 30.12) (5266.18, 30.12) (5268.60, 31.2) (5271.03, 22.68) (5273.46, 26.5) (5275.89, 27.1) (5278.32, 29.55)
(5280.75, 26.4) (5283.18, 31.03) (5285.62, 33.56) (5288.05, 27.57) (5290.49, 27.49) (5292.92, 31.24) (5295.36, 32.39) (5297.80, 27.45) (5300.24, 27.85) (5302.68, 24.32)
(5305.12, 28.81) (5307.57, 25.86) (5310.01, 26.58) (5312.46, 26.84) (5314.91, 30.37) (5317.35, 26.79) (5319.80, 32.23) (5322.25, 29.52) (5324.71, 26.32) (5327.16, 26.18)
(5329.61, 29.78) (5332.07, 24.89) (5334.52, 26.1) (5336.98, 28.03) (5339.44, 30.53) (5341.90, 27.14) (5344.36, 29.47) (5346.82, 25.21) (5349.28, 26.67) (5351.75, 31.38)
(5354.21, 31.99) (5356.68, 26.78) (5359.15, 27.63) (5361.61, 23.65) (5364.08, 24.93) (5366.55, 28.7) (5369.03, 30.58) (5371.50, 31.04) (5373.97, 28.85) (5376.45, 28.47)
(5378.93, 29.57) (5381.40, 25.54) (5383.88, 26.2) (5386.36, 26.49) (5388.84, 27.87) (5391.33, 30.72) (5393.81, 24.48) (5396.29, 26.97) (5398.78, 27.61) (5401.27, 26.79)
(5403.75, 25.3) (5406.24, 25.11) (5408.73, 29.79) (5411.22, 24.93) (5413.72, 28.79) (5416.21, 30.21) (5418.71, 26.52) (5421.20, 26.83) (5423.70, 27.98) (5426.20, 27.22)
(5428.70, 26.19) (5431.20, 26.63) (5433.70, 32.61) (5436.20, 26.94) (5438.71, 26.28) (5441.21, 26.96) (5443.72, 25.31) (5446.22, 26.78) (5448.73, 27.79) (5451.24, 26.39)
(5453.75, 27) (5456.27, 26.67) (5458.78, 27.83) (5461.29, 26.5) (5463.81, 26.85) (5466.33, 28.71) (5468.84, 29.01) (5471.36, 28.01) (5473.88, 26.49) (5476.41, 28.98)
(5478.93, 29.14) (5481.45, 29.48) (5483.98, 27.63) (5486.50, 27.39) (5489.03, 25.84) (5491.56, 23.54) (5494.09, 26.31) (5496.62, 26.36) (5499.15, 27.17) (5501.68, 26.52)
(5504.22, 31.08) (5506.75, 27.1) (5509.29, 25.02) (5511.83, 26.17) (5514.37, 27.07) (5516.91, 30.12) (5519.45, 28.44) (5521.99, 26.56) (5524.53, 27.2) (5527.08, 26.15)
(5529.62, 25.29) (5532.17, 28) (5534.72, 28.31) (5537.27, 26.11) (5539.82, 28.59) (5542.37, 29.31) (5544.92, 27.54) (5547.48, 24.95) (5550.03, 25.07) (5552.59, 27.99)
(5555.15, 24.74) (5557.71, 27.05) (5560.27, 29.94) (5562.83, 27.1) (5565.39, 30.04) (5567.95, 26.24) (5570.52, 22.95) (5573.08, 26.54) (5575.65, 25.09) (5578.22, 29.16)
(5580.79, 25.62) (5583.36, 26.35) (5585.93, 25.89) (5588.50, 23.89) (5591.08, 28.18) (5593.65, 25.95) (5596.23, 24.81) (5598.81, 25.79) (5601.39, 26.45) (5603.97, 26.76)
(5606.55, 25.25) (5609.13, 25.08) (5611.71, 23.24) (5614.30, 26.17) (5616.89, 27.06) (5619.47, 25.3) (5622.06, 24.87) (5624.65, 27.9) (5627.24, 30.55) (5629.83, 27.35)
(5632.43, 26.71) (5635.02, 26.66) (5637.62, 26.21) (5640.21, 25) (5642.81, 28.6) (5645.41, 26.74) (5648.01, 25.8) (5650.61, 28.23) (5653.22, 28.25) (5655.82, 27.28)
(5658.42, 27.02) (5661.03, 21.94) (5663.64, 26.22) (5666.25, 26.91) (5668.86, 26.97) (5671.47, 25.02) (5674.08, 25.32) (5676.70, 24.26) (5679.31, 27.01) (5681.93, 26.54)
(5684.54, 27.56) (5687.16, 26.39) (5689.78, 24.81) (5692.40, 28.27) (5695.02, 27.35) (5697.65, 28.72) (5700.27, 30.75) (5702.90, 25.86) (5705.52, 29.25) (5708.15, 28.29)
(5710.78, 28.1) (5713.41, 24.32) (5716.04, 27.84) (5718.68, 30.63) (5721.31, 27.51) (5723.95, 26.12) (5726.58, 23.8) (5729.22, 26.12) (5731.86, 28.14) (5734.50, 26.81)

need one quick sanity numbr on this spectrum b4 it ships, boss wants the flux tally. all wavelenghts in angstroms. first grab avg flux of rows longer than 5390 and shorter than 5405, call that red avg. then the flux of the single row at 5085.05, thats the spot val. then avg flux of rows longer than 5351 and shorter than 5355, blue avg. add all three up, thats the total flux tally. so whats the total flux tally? 88.3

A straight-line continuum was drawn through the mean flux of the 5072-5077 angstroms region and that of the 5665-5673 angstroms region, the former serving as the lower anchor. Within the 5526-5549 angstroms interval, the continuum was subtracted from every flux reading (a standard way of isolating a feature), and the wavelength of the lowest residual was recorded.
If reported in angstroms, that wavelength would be 5547.48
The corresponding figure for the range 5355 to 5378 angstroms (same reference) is 5361.61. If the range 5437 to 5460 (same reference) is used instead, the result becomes 5443.72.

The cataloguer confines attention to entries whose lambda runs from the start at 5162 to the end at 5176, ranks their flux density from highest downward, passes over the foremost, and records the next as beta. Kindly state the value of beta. 32.03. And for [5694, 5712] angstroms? 29.25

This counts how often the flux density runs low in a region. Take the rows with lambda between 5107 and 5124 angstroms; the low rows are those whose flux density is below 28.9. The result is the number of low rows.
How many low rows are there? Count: 4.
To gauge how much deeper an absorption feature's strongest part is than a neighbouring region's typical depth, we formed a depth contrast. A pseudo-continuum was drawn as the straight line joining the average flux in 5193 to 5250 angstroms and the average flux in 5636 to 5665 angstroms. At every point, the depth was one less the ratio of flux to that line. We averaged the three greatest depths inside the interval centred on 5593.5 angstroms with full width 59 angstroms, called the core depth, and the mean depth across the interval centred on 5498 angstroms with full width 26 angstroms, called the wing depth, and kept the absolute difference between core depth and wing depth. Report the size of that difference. 0.106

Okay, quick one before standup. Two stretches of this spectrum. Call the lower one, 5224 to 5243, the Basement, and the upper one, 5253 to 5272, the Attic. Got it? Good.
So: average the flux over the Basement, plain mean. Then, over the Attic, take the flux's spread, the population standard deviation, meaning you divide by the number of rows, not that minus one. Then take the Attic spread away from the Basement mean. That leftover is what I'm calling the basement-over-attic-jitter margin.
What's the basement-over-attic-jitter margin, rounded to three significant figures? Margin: 25.5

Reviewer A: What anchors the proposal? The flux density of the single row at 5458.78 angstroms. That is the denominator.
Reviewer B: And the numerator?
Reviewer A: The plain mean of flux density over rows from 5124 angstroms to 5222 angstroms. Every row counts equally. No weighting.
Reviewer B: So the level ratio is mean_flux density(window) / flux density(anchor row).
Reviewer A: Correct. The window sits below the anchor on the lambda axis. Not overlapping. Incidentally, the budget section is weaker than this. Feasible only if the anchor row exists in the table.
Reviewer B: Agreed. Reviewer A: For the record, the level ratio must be 1.04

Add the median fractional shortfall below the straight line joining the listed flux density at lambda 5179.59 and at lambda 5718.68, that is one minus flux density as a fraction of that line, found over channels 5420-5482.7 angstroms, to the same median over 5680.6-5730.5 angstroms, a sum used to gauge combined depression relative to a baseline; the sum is 0.230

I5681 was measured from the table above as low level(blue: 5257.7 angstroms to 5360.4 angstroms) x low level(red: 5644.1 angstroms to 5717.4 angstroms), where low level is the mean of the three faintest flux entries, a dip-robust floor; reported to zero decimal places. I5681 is 563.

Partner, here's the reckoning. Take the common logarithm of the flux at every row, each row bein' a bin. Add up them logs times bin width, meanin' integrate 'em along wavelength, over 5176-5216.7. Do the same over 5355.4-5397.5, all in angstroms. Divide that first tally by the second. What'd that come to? 0.975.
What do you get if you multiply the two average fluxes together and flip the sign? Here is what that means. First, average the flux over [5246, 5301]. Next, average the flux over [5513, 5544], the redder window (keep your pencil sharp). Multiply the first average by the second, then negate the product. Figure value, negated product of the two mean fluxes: -806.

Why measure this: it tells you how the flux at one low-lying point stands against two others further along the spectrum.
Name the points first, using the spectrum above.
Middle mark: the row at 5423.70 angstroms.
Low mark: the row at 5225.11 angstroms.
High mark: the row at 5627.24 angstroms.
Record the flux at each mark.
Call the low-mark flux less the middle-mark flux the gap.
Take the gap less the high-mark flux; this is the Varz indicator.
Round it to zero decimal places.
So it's -28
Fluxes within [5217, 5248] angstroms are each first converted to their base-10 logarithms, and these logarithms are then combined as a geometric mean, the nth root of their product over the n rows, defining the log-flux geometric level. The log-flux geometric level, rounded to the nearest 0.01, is 1.45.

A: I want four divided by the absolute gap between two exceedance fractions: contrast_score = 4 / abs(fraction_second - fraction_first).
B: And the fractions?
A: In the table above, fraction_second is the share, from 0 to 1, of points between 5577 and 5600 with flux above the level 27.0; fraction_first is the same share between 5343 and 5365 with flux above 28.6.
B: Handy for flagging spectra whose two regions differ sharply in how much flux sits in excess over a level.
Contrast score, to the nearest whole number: 36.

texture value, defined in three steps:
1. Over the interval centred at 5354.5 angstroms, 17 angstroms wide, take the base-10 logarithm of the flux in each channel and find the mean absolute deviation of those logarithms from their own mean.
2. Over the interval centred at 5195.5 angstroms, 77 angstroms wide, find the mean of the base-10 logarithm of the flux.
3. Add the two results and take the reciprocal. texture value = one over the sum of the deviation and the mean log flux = 0.671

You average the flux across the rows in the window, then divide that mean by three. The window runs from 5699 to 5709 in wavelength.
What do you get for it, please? 9.51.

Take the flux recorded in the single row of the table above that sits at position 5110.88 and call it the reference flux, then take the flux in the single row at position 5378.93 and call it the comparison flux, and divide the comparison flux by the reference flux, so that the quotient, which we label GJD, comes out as 1.02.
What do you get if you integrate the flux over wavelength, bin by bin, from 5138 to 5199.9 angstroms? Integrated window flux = 1783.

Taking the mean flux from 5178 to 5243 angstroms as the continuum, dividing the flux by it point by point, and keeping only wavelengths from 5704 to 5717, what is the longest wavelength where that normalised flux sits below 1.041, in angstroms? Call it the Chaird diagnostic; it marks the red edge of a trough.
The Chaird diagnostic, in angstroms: 5716.04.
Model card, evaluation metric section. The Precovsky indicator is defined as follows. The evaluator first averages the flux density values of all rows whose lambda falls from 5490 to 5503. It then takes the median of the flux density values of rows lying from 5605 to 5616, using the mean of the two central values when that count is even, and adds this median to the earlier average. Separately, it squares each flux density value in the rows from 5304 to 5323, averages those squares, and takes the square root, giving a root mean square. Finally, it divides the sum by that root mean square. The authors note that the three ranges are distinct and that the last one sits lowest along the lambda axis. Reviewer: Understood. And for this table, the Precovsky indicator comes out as 1.80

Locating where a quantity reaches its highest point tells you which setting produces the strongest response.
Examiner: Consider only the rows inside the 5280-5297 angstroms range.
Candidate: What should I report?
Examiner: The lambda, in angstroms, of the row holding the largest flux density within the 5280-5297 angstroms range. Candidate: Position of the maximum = 5285.62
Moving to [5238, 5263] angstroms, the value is 5256.49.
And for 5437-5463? 5458.78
